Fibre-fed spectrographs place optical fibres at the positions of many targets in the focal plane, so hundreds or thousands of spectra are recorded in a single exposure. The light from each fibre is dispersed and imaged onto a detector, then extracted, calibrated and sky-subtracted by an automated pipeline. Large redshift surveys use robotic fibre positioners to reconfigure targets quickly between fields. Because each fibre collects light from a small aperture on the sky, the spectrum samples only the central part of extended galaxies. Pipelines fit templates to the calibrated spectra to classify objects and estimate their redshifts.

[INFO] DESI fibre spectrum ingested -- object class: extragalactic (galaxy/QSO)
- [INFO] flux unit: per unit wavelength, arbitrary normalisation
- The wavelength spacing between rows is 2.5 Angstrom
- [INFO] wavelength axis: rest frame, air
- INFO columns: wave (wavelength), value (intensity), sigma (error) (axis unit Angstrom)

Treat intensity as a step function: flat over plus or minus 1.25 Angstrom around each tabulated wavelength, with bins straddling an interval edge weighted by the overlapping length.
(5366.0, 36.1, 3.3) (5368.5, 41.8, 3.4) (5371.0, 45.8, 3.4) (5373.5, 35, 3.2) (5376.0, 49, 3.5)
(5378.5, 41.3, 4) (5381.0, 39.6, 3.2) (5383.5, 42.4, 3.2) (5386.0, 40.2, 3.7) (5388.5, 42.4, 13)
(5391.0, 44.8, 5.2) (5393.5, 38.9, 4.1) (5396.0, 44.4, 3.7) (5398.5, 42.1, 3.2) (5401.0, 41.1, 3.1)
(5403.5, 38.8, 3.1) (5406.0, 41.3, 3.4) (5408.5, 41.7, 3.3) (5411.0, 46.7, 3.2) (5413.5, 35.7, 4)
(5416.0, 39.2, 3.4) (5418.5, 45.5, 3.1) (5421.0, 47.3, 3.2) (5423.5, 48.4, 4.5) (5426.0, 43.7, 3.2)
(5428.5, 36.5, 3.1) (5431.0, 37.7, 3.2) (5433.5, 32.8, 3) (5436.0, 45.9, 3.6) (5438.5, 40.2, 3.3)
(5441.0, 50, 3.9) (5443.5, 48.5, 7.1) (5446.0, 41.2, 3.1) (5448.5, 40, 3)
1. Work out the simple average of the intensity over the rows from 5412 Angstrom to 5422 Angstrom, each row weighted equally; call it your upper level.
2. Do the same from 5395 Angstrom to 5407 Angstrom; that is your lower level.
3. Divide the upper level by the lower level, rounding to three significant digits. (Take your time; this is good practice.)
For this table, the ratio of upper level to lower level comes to 1.01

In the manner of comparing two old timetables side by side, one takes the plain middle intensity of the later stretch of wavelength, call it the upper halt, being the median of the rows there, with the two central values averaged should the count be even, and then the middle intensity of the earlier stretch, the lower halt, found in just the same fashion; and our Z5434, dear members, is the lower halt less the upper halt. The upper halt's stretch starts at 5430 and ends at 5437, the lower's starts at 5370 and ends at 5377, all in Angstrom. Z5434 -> 8.1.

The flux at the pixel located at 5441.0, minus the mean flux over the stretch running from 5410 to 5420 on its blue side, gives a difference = 8.2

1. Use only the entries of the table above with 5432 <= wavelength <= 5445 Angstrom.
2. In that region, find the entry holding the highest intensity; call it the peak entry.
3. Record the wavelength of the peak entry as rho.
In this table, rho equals 5441.0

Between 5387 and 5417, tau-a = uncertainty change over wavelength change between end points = -0.35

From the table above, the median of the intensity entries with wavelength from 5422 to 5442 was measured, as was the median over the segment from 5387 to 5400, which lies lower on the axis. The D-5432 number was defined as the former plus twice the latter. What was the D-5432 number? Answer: 127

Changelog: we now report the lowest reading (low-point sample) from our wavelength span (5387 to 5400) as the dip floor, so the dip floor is 38.9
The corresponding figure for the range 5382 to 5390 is 40.2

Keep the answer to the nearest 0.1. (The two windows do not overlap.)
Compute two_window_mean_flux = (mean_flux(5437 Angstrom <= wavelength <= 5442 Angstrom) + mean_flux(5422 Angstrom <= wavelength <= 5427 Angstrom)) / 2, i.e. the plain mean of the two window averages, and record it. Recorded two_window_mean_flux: 45.6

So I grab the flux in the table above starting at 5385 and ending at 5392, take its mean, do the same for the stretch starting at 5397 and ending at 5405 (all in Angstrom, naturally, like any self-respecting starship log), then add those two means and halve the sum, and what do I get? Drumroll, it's 41.6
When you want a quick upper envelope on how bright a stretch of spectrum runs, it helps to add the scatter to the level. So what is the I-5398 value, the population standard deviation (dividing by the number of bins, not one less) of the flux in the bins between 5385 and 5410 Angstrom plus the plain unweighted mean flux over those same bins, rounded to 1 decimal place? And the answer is 43.5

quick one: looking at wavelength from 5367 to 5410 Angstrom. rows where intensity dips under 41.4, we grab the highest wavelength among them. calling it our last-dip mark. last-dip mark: 5406.0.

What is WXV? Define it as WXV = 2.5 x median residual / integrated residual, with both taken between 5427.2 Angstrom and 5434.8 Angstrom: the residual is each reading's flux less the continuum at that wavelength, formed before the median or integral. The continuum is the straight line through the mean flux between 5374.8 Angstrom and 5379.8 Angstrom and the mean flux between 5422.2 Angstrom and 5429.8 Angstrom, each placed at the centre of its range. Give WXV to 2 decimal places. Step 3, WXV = 0.30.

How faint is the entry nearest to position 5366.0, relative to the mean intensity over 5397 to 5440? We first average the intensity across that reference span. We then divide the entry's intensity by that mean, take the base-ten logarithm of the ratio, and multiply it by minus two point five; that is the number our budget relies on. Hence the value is 0.15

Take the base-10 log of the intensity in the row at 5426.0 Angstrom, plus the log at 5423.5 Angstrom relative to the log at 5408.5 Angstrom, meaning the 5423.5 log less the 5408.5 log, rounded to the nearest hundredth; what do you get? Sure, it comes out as 1.71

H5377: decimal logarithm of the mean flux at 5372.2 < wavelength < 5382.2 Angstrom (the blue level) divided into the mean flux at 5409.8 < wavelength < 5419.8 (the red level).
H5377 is 0.01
